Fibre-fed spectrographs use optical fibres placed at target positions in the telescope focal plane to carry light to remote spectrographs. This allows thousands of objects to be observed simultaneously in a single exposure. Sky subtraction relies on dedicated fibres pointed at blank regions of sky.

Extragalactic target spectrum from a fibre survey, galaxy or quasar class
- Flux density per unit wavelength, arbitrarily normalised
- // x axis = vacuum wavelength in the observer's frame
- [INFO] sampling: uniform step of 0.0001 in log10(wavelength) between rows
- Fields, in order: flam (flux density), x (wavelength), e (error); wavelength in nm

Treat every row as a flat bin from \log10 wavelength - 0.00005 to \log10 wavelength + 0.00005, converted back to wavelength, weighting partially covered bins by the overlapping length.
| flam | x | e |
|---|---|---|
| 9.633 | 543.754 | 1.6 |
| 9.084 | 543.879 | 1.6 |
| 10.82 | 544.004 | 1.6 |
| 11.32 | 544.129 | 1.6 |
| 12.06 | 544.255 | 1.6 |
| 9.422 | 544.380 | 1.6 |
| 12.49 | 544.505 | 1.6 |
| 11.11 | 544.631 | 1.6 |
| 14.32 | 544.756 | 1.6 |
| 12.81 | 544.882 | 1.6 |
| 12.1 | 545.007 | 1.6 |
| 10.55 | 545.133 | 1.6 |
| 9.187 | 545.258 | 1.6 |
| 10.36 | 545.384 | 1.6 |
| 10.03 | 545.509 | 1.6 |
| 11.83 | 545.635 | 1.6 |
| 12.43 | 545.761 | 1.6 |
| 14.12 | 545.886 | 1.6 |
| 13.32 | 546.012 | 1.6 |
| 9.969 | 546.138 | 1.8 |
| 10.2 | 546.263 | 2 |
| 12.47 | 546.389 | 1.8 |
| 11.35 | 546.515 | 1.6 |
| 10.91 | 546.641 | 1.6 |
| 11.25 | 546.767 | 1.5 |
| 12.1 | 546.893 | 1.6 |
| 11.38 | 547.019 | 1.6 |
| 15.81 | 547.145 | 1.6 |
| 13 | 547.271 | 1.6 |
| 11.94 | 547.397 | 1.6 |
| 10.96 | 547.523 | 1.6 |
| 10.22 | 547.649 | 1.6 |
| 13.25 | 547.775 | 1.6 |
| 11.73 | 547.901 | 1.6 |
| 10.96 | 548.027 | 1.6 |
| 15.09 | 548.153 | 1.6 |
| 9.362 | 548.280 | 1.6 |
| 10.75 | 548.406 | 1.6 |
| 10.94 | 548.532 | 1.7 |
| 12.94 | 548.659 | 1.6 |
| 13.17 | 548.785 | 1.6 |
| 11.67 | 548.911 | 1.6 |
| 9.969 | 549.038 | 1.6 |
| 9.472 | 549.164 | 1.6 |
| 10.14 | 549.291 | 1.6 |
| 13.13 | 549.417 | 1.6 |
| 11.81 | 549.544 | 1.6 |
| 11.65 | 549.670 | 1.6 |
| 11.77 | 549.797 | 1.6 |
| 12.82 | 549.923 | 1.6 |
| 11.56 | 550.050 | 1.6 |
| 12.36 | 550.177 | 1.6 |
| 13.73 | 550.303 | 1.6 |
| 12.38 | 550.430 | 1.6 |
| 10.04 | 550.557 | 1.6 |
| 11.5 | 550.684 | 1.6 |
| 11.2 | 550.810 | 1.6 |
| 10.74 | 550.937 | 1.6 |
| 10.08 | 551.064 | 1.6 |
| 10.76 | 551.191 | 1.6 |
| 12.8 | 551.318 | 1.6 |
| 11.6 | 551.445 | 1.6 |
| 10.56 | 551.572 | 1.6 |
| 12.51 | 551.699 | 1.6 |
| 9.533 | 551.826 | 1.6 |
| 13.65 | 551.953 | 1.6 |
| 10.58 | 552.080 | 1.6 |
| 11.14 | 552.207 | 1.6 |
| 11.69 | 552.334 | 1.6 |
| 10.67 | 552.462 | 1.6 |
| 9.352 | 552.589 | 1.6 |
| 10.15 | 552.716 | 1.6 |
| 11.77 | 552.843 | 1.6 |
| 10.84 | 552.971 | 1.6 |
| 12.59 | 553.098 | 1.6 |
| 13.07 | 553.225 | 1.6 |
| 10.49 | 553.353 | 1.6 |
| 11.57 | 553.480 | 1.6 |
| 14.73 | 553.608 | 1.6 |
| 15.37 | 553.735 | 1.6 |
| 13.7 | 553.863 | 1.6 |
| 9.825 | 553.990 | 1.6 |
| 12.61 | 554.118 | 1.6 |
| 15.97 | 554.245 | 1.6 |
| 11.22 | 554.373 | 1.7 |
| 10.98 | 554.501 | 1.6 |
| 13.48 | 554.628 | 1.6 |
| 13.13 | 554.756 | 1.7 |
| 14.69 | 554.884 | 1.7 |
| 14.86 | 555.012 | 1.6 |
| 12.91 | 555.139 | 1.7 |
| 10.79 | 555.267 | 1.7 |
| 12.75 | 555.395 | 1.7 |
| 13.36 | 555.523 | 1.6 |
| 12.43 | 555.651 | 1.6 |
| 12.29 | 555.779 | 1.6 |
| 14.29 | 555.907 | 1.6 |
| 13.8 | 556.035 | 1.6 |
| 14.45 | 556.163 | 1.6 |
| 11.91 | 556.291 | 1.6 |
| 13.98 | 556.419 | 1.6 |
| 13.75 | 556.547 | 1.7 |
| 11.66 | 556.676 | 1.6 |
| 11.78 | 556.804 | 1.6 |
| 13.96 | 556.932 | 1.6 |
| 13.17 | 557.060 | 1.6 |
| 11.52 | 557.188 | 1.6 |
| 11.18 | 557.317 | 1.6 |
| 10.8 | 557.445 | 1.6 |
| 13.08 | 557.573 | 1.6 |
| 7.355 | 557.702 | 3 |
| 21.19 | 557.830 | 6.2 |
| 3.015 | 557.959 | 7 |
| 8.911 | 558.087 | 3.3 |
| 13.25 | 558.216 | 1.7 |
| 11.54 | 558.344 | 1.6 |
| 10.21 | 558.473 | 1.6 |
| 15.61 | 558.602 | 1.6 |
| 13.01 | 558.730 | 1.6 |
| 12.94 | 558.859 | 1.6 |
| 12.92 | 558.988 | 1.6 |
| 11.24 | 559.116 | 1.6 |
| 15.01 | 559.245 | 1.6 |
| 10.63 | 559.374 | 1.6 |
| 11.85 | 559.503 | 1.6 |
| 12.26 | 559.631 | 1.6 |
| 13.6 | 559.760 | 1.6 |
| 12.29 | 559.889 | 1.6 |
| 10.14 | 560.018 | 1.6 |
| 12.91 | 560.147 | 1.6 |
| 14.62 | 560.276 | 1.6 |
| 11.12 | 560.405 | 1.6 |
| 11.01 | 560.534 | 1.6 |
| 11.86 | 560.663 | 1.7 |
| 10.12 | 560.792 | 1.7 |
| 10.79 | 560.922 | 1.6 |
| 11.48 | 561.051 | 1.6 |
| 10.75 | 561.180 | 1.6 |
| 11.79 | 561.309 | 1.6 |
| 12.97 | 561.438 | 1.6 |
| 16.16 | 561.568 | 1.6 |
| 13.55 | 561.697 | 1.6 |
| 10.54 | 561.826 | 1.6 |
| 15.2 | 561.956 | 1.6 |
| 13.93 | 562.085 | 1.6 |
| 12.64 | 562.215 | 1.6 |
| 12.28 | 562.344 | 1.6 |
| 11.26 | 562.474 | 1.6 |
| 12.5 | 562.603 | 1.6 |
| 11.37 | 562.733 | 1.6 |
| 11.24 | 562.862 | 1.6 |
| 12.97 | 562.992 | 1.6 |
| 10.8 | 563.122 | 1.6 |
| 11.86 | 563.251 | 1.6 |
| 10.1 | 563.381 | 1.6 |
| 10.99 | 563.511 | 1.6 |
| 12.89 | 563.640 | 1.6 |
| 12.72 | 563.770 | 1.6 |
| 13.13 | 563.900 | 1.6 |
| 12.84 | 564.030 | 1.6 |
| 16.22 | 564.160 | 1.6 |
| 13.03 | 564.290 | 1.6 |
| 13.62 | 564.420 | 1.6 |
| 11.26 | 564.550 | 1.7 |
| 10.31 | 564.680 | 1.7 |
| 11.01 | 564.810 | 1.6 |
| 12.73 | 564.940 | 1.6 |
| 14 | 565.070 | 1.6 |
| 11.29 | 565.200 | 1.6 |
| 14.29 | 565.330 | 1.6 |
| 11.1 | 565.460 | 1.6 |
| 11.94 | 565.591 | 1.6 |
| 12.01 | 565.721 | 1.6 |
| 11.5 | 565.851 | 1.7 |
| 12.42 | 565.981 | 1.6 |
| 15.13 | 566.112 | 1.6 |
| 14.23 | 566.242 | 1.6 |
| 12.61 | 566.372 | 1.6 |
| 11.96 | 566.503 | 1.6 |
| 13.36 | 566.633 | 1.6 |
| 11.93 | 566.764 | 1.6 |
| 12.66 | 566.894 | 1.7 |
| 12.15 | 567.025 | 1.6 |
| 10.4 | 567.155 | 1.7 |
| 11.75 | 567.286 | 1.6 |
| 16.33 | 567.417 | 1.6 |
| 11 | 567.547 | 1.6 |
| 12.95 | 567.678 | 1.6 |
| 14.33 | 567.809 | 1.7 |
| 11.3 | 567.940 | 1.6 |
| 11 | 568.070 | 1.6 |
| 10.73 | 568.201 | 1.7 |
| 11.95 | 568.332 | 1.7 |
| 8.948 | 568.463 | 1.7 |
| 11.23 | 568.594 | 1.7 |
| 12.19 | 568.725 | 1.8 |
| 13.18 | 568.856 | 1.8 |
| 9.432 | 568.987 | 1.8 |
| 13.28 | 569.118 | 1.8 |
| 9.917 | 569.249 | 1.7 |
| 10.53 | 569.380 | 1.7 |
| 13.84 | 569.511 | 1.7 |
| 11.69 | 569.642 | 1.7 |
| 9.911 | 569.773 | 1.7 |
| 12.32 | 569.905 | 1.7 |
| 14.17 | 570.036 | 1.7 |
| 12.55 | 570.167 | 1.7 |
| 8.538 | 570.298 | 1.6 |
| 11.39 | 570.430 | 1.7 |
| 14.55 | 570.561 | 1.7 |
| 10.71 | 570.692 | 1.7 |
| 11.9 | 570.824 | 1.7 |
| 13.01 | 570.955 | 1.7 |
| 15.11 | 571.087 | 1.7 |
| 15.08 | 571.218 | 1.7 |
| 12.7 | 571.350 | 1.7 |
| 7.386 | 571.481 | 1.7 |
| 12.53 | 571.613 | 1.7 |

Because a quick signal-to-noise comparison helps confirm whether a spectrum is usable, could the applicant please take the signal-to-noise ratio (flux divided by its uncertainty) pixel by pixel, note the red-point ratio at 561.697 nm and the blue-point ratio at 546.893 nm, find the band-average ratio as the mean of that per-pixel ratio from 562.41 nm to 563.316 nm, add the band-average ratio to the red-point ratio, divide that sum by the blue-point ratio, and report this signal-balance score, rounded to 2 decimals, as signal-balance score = 2.09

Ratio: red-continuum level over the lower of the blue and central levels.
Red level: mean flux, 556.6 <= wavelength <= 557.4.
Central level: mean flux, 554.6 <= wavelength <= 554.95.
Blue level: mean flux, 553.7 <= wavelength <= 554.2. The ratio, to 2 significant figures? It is 0.95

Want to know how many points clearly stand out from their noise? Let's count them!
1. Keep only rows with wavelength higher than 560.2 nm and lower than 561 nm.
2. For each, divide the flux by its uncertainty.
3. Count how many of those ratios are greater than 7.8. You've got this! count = 1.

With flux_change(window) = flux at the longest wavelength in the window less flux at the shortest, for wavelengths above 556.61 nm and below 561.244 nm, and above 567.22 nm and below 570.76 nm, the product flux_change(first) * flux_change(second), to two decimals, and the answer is 0.95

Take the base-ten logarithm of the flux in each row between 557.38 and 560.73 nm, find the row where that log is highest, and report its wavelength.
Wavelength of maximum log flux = 557.830 nm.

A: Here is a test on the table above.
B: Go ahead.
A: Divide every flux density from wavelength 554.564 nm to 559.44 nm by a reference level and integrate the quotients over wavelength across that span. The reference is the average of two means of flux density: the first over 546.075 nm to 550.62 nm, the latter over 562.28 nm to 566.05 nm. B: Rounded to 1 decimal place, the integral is 5.1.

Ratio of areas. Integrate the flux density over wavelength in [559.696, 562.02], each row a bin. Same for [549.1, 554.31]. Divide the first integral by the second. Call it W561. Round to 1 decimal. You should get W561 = 0.5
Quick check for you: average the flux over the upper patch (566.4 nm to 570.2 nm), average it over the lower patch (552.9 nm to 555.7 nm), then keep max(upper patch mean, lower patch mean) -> 12.8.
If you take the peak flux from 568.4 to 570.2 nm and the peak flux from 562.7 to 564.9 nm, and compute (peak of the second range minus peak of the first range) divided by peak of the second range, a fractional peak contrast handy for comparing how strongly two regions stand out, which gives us 0.13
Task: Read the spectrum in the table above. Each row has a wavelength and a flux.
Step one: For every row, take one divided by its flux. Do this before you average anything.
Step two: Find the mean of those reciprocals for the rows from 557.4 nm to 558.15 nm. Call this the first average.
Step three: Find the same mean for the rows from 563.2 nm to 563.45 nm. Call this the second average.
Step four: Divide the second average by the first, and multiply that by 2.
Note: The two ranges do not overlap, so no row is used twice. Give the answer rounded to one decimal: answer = 1.4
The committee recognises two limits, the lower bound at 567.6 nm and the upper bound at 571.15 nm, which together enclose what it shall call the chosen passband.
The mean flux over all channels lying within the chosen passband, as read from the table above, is 11.9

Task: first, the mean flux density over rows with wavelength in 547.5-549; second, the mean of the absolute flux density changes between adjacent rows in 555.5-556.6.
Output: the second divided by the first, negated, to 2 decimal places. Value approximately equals -0.10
